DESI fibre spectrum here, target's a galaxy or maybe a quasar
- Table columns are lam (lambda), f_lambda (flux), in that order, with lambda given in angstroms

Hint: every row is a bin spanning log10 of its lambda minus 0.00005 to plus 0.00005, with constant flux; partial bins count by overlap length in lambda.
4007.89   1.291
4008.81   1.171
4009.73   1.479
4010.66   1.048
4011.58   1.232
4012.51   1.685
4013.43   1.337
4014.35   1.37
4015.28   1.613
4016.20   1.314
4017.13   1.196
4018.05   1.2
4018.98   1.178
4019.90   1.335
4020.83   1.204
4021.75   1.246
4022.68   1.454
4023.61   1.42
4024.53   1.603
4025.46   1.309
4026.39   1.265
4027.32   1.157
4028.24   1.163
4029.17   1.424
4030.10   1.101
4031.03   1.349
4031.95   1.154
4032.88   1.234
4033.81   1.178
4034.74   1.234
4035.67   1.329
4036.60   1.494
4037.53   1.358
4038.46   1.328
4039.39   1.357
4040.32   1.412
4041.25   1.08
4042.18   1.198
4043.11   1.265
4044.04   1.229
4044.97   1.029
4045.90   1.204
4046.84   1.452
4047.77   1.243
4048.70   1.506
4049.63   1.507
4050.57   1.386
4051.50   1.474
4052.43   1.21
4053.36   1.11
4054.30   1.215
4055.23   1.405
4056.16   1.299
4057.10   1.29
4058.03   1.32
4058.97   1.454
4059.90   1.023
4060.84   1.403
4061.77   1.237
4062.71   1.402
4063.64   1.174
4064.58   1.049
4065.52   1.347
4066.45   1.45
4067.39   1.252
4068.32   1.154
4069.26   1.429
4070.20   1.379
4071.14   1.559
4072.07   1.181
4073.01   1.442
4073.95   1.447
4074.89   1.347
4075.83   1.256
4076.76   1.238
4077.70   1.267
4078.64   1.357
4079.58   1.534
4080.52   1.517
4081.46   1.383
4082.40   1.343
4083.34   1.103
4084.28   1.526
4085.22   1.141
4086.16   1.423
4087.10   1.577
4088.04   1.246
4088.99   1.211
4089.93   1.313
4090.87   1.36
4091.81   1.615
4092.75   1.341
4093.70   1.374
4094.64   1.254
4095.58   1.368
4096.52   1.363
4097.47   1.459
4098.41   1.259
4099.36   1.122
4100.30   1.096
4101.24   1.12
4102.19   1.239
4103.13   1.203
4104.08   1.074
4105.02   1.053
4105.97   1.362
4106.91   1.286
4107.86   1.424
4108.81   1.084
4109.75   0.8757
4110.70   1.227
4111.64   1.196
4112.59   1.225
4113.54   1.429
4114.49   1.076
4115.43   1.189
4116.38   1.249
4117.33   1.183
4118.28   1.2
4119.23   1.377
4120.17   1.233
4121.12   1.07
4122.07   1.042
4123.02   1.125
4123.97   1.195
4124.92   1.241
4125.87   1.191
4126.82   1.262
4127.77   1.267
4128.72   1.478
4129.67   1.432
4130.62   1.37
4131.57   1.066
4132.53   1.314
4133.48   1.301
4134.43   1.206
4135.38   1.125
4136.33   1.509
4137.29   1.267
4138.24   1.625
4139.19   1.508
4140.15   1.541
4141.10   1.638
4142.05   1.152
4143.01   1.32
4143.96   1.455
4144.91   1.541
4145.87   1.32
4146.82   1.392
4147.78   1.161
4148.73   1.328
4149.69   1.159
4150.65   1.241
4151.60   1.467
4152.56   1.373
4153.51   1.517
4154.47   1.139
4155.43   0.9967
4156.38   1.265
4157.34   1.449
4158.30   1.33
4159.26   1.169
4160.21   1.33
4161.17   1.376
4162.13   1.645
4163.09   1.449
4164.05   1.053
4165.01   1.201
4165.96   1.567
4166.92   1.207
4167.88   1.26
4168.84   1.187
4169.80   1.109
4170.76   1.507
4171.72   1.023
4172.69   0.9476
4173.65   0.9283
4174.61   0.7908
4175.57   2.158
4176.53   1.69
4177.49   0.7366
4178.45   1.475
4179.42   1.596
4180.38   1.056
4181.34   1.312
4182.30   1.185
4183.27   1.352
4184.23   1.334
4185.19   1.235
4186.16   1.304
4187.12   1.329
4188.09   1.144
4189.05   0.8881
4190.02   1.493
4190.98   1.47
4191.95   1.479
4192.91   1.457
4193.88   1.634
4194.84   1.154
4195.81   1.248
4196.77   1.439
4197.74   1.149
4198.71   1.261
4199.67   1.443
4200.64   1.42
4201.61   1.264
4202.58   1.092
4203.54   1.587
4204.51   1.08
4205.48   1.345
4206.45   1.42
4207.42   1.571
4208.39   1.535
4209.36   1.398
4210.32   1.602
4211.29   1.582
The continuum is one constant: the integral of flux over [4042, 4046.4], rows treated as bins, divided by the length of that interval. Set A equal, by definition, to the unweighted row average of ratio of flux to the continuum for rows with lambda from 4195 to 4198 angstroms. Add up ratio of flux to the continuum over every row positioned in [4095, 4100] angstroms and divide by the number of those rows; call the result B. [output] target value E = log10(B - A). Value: -1.52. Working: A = 1.08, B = 1.109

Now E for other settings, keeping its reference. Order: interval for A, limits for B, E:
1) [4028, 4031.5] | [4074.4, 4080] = -1.20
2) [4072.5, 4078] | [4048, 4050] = -0.83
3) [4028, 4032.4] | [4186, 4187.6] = -1.18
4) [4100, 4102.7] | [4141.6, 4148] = -0.81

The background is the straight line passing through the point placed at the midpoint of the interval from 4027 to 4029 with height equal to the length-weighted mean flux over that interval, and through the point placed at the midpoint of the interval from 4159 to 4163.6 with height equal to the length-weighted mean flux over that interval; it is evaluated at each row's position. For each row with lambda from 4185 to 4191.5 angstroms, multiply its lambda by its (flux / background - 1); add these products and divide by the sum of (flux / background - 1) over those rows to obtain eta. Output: 4187.6 angstroms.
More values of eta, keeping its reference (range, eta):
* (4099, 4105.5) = 4102.3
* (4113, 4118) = 4116.0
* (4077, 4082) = 4080.1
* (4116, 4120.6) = 4118.0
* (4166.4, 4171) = 4168.3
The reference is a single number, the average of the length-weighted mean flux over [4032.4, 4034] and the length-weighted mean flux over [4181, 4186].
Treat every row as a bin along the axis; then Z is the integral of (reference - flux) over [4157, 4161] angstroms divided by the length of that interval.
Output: -0.074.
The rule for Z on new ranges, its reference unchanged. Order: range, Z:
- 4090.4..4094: -0.179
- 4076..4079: -0.036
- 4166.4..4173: 0.060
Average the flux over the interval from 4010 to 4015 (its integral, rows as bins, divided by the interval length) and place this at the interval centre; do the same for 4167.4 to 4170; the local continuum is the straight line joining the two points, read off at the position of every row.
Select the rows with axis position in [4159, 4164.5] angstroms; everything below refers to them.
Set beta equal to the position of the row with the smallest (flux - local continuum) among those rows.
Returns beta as 4164.05 angstroms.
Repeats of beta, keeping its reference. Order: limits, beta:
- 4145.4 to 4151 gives 4149.69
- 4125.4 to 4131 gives 4125.87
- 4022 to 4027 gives 4026.39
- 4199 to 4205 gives 4204.51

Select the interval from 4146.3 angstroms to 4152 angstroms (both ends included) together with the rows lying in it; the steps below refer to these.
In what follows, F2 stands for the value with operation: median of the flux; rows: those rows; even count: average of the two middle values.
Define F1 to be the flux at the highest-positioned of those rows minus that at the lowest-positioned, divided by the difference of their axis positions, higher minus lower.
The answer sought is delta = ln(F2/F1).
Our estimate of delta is 4.4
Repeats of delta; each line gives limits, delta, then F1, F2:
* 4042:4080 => 5.0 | 0.0090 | 1.30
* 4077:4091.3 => 5.3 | 0.0071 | 1.36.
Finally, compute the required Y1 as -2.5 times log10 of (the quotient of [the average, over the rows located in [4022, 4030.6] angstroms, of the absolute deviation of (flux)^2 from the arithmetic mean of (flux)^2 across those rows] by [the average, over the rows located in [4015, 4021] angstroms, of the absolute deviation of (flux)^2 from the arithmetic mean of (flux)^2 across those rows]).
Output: -0.2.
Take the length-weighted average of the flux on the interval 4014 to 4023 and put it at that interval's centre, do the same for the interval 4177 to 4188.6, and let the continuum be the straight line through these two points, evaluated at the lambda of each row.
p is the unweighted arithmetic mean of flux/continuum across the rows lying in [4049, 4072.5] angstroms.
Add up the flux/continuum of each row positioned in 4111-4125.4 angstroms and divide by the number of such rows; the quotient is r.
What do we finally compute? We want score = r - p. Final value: -0.07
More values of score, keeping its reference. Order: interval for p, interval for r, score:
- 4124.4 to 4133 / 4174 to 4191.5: 0.03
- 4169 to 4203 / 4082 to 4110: -0.04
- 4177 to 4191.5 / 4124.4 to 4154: 0.06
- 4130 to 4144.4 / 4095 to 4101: -0.07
